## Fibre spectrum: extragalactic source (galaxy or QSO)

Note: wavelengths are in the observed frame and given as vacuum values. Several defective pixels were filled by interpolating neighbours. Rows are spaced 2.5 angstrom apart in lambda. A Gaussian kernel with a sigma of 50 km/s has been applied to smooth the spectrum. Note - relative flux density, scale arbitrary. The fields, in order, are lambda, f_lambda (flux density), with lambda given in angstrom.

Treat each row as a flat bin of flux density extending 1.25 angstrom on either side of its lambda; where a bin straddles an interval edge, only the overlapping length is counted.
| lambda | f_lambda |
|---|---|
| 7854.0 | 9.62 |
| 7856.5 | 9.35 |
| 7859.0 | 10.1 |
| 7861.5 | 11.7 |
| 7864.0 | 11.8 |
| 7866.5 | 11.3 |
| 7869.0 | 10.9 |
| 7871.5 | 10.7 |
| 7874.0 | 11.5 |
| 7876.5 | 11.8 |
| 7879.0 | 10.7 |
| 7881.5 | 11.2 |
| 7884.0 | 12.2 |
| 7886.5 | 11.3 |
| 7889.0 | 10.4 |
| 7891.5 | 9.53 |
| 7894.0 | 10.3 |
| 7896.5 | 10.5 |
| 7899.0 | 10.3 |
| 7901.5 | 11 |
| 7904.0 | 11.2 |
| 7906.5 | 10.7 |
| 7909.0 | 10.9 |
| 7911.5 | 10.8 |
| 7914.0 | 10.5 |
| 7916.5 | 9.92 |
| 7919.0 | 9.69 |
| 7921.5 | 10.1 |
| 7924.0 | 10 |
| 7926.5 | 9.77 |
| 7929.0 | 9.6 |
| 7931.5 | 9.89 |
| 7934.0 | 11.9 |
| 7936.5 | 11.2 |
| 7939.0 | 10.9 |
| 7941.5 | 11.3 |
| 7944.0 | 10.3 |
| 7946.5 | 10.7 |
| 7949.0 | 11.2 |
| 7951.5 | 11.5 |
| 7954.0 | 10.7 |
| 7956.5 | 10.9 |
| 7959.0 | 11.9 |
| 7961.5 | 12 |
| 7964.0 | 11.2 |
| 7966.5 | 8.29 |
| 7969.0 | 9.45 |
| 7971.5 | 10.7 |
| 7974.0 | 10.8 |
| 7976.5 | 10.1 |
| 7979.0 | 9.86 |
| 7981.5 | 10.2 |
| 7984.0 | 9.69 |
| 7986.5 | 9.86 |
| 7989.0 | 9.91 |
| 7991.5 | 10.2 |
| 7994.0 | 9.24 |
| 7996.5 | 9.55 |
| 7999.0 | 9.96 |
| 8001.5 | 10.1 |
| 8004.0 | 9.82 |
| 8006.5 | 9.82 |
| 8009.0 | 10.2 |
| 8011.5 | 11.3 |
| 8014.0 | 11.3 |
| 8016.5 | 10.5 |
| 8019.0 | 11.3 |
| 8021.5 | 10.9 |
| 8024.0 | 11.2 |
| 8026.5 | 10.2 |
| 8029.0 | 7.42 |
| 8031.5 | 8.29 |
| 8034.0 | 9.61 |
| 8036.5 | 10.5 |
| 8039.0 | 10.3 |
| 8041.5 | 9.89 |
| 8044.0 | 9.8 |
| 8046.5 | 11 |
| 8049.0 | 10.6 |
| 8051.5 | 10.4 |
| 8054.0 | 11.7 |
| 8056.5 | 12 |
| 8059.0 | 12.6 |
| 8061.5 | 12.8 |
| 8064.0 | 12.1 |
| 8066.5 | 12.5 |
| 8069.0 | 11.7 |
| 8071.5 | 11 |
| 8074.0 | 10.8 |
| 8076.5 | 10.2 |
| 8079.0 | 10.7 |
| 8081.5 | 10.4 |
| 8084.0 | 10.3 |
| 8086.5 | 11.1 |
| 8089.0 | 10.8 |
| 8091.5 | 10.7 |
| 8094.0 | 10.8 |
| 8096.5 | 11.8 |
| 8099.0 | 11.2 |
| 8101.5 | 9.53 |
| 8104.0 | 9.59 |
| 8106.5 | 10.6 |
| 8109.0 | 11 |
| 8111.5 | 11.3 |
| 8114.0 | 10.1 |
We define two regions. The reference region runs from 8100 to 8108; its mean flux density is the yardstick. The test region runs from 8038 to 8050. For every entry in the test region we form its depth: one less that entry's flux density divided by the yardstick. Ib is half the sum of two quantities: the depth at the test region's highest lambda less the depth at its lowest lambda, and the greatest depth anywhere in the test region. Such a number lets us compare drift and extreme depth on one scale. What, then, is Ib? -0.01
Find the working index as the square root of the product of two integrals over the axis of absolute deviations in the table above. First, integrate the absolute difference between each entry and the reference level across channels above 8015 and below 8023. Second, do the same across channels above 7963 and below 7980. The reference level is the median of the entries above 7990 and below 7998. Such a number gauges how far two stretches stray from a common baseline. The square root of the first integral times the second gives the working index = 13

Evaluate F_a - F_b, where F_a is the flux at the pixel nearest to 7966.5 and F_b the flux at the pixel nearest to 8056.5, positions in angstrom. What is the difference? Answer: -3.7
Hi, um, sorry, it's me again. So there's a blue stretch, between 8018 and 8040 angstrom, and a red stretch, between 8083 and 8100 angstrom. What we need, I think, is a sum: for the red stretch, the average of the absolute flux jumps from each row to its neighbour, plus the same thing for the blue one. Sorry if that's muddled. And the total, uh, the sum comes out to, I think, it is 1.45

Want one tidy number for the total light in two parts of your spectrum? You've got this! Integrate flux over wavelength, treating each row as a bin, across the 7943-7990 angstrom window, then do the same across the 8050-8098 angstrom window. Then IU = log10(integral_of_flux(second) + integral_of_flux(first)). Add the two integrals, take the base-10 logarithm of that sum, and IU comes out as 3.01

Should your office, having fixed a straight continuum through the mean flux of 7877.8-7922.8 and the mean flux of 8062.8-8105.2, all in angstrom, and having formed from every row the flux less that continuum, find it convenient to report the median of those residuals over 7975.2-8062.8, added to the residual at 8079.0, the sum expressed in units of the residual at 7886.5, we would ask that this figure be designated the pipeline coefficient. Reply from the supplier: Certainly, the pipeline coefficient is -1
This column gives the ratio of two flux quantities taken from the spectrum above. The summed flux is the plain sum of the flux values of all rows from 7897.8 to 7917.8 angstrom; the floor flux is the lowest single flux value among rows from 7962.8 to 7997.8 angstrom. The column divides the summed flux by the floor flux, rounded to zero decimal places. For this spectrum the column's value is 10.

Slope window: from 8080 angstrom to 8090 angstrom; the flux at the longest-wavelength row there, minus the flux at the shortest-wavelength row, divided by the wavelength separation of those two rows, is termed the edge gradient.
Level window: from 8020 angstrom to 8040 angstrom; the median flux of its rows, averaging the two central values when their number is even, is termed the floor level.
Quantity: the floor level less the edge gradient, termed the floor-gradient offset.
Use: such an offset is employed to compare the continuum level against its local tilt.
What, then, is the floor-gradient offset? 10.2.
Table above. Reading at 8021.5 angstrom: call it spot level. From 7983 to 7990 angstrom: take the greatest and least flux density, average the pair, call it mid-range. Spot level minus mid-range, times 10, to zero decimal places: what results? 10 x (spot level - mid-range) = 11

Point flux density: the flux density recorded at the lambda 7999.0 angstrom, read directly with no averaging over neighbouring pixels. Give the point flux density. 9.96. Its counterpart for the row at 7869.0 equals 10.9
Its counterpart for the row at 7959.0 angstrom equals 11.9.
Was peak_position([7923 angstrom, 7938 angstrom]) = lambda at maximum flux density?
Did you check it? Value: 7934.0 angstrom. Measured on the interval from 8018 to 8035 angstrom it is 8019.0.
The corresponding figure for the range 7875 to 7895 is 7884.0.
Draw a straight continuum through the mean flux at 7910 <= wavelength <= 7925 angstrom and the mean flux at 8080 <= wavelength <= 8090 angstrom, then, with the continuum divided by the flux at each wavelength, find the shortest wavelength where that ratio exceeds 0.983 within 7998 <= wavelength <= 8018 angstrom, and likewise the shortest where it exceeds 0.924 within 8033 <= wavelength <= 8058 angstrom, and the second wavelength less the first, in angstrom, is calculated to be 35.0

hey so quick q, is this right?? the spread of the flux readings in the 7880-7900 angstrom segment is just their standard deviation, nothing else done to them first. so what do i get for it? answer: 0.8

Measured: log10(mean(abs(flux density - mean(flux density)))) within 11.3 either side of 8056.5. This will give -0.138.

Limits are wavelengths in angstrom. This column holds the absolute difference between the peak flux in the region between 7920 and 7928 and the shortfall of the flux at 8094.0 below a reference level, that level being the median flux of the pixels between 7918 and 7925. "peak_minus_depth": 10.9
